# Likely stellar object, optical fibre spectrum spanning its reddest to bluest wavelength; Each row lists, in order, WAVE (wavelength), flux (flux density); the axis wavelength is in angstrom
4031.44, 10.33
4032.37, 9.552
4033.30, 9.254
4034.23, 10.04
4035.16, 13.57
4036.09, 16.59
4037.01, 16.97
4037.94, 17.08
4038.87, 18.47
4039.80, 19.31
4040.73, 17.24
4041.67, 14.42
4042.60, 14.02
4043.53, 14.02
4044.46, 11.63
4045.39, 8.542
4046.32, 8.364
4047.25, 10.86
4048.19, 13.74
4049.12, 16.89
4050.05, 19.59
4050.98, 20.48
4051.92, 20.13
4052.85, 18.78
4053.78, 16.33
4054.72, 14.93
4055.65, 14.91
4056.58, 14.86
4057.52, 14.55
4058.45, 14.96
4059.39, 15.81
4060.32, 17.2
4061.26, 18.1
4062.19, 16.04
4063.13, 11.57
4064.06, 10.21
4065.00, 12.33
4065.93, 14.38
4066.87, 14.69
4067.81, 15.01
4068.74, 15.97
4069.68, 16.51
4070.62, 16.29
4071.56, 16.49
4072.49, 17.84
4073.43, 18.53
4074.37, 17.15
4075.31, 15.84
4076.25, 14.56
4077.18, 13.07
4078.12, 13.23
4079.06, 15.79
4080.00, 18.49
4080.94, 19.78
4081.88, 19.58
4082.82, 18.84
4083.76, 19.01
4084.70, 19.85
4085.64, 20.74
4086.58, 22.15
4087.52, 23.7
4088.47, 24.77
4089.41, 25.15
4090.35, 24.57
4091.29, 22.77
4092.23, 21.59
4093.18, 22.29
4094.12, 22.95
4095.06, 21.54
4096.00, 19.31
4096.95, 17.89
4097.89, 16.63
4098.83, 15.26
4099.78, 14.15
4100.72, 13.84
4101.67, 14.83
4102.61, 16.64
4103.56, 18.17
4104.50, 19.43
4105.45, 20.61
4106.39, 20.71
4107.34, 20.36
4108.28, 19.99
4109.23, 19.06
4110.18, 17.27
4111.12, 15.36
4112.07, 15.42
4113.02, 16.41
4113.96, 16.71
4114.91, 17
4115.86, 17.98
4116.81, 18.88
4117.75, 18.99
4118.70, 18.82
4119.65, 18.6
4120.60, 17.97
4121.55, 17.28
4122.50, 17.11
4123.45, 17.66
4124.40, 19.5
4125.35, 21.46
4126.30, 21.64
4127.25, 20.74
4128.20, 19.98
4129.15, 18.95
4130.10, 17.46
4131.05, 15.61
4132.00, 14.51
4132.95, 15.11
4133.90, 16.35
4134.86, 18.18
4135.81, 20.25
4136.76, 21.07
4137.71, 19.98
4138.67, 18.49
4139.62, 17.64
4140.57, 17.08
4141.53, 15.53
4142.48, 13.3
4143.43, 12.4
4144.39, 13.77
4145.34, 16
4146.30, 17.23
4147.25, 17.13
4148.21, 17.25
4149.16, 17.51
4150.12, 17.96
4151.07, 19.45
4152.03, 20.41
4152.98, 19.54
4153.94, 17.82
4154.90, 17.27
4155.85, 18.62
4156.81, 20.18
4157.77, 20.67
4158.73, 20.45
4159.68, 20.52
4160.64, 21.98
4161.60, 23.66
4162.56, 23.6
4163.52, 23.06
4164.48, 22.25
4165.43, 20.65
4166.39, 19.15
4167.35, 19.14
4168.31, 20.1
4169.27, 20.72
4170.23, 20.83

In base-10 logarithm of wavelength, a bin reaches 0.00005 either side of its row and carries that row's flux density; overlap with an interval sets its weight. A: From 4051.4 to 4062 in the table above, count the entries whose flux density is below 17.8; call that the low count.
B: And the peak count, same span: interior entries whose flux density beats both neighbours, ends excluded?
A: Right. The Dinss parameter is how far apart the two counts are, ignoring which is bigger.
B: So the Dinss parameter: 8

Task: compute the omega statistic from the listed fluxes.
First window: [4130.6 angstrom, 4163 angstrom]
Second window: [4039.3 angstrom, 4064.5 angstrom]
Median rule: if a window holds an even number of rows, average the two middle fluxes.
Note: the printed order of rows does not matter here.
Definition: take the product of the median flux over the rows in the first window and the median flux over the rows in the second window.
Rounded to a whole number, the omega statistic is 267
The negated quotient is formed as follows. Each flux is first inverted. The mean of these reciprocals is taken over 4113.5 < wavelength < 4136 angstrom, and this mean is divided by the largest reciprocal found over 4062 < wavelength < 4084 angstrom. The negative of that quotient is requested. -0.57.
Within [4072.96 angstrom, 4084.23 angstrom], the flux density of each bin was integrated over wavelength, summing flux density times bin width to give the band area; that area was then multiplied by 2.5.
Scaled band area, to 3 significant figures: 479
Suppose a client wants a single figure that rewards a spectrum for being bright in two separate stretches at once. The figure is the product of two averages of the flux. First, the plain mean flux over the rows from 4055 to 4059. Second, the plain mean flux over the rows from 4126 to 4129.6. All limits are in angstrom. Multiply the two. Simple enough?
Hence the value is 301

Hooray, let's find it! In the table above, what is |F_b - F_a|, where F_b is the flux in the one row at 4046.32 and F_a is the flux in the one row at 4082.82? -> 10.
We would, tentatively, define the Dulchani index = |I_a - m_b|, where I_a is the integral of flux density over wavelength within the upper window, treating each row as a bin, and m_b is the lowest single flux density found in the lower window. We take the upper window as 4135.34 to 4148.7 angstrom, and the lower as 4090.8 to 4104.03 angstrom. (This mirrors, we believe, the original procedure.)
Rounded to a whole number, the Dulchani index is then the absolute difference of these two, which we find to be 212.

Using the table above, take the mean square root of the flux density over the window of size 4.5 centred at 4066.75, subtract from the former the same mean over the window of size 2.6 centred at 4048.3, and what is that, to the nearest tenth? 0.1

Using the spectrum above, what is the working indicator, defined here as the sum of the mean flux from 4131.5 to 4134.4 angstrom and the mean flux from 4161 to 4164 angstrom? 39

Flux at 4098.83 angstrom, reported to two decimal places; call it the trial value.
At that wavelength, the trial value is 15.26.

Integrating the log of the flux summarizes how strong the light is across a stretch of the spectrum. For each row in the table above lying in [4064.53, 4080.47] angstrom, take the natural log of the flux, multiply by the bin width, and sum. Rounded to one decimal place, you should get 43.7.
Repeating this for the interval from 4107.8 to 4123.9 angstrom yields 46.2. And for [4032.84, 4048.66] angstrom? 41.0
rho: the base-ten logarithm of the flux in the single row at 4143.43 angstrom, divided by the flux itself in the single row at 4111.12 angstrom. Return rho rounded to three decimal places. 0.071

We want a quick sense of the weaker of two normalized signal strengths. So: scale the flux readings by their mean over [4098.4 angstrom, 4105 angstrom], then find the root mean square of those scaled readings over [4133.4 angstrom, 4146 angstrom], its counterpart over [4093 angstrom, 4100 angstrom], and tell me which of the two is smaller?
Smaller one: 1.07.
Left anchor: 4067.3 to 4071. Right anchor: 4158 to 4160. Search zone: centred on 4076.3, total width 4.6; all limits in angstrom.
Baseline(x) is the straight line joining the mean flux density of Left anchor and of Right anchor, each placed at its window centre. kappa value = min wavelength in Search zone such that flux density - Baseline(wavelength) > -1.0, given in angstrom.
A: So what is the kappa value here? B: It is 4074.37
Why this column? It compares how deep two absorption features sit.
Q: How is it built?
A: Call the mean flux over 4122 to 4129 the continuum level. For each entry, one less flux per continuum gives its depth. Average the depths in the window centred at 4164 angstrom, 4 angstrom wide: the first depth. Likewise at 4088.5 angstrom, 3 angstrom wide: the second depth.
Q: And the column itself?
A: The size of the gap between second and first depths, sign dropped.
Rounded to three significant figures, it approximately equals 0.109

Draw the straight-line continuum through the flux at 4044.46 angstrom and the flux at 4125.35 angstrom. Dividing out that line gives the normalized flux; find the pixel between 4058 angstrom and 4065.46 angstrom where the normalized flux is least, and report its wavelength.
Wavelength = 4064.06 angstrom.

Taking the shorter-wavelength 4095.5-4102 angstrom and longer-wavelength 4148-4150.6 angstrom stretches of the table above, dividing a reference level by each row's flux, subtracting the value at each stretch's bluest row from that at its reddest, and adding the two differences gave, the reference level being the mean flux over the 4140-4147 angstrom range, 0.20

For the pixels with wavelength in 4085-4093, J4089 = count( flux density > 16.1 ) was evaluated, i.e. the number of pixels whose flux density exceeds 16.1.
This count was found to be 8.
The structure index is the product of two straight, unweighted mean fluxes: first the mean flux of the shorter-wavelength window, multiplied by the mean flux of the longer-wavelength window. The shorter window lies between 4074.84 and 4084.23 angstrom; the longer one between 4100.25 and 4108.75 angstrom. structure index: 308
